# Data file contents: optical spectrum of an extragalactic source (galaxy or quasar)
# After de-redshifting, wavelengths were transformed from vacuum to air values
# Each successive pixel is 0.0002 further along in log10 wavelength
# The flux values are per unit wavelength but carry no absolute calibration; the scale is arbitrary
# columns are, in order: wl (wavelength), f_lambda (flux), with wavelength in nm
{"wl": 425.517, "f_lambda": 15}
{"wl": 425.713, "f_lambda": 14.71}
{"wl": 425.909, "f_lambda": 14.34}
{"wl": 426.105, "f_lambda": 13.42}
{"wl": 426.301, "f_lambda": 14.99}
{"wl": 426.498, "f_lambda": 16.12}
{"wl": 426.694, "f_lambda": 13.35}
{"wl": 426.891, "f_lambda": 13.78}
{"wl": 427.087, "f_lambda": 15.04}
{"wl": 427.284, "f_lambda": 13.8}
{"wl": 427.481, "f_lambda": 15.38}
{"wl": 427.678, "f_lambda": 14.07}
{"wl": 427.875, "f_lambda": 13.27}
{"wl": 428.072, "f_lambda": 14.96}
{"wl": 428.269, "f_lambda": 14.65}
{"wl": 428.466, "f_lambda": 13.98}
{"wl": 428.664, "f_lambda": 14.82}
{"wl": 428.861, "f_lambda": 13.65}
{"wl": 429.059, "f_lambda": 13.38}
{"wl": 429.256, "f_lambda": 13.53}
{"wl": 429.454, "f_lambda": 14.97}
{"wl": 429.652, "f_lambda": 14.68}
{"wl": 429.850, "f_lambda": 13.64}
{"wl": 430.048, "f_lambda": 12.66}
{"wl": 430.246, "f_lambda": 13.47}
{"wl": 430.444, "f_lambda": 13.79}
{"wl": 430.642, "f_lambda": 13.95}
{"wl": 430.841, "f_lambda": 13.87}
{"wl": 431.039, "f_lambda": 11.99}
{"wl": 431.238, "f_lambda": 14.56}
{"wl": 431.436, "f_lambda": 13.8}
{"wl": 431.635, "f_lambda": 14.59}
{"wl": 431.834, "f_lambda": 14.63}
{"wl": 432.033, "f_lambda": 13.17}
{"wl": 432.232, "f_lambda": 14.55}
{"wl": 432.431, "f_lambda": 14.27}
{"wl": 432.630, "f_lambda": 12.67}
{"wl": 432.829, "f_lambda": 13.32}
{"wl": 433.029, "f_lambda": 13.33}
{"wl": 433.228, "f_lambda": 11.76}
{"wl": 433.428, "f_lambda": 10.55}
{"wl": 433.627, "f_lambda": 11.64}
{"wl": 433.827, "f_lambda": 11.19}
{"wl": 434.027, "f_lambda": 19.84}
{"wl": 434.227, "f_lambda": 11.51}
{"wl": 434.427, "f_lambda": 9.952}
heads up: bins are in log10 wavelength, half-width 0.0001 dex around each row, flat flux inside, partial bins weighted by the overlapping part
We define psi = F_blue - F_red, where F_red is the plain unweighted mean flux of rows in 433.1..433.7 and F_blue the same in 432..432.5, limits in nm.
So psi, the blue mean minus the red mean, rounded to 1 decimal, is 2.7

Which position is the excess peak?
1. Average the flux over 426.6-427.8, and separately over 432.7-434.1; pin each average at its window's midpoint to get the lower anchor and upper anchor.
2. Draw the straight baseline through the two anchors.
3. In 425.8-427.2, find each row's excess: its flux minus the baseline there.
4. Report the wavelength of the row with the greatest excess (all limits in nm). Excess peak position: 426.498 nm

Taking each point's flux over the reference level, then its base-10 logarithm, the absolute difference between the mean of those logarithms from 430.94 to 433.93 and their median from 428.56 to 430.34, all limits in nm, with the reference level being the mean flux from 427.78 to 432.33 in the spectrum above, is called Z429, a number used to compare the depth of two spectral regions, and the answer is 0.021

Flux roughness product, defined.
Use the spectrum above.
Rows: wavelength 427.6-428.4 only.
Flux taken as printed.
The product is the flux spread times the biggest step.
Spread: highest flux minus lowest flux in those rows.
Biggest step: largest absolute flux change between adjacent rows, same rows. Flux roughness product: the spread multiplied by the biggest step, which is 2.9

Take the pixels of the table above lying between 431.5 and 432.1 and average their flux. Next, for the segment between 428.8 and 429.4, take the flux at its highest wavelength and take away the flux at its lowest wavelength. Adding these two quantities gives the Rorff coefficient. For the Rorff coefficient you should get 14.0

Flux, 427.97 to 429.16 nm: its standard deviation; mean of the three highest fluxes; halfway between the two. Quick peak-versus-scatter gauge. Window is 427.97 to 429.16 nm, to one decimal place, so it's 7.7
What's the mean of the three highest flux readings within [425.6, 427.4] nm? 15.4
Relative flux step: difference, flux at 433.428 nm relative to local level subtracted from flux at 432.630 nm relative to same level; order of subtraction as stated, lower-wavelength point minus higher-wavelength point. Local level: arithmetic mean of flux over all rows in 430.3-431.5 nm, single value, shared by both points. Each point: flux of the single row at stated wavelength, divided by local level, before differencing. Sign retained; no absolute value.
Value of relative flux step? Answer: 0.16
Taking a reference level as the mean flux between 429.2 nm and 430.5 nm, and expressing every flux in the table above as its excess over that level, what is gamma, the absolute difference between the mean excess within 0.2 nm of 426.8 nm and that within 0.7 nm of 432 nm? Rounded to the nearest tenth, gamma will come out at 0.4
